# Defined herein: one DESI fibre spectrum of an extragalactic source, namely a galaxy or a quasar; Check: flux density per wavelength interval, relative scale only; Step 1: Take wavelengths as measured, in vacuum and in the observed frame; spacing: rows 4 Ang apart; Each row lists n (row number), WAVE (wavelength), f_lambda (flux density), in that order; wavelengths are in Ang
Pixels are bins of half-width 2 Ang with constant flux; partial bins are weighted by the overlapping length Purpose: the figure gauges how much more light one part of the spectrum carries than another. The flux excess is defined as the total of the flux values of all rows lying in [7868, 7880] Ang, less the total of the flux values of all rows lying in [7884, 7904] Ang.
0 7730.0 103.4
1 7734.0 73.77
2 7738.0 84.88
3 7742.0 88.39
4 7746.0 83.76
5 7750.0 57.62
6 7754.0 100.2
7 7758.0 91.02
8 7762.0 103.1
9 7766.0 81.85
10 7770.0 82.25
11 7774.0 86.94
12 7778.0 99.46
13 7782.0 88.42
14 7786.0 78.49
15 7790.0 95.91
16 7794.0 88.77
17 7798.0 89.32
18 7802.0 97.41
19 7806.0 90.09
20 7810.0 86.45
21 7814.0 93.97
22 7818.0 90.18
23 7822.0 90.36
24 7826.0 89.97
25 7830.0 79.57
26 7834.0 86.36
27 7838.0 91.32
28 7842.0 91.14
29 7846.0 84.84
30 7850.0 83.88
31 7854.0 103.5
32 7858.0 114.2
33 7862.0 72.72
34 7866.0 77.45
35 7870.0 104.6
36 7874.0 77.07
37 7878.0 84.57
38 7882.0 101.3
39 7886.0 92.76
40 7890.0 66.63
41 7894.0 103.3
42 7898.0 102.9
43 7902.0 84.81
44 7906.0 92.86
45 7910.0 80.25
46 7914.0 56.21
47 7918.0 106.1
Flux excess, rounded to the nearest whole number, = -184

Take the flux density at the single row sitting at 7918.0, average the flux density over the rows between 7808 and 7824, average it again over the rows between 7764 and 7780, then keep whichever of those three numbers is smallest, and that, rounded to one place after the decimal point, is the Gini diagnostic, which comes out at 87.6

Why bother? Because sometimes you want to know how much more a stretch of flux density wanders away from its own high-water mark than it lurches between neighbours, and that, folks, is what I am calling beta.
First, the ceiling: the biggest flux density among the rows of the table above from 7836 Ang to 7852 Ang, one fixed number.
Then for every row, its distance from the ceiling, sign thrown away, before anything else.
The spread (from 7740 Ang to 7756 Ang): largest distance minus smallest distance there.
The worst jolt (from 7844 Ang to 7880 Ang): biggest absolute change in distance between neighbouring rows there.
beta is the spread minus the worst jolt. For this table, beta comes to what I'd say 20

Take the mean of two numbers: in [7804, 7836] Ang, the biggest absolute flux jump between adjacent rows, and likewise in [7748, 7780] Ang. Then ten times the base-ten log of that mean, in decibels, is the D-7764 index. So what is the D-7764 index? 14.2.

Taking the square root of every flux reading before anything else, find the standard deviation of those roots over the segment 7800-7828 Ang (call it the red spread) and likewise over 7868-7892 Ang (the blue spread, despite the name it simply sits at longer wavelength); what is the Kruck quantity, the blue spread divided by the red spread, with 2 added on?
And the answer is 6.3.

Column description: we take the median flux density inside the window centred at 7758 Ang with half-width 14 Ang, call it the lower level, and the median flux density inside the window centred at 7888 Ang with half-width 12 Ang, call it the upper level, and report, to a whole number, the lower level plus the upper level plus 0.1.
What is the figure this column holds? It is 181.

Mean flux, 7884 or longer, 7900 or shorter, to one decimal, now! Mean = 91.4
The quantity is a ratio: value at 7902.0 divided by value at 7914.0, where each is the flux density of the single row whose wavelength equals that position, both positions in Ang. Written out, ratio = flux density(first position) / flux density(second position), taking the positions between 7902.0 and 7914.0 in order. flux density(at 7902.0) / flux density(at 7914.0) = 1.51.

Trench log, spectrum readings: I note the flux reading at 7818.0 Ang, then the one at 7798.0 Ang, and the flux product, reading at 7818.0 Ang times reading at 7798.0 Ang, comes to 8055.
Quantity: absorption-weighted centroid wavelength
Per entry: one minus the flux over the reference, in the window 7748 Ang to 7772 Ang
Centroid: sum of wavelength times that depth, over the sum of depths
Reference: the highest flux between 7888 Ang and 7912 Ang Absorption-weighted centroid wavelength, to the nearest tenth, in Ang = 7758.5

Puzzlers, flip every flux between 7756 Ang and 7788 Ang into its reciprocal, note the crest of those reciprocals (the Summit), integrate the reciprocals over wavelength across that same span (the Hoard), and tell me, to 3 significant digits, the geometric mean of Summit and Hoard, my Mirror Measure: 0.0680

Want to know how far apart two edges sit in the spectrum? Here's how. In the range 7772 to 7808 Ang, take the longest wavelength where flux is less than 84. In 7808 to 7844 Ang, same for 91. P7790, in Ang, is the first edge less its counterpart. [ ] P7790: -48 Ang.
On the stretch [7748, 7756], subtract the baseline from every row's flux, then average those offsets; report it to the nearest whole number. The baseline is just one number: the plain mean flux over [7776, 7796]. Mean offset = -11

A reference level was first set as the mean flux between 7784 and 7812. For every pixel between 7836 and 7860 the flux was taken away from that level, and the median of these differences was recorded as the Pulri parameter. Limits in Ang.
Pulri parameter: -1.7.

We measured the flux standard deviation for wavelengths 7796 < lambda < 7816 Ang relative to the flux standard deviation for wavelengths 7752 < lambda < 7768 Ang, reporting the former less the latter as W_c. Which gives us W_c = -5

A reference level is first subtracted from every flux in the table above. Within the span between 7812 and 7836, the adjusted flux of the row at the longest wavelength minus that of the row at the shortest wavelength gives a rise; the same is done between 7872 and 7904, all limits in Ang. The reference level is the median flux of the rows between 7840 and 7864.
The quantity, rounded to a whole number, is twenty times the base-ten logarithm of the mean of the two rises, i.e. -24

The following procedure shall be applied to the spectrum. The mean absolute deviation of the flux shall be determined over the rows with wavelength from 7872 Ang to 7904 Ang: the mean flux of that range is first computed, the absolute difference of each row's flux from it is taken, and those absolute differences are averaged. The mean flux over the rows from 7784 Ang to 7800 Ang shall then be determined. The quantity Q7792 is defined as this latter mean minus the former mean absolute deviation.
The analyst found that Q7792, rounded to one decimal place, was 77.2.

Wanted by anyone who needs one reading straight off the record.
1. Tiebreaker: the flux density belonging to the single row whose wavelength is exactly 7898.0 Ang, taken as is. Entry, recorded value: 102.9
